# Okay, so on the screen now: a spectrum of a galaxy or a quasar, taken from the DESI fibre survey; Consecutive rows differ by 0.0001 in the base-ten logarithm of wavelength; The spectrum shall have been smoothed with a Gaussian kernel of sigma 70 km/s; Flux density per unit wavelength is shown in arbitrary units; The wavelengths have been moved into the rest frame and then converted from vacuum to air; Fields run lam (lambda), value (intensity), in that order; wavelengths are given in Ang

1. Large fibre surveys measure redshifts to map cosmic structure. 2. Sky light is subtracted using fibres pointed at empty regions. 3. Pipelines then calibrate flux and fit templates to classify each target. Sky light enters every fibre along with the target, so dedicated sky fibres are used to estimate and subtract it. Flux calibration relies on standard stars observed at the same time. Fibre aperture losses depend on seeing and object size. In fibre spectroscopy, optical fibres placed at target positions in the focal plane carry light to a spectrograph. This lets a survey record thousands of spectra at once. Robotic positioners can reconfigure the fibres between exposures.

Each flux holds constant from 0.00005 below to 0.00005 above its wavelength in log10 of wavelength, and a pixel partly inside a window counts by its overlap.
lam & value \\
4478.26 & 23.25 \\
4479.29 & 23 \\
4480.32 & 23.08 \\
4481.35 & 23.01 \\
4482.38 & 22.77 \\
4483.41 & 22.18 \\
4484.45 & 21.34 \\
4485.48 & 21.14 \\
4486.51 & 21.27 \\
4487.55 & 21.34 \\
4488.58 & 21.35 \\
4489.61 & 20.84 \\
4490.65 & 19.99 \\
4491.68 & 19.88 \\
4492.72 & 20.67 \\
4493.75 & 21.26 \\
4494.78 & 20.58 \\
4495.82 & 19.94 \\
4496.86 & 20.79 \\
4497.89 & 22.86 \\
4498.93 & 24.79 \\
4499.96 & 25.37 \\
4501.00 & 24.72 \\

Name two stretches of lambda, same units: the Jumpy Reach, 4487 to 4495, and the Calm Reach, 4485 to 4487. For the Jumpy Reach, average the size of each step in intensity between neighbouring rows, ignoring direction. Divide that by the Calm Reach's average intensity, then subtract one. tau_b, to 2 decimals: -0.98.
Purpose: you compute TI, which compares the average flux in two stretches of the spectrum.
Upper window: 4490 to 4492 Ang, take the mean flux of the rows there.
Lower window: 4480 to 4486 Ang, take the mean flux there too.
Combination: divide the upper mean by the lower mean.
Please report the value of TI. 0.90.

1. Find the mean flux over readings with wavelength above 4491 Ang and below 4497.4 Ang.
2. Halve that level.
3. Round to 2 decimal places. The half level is 10.26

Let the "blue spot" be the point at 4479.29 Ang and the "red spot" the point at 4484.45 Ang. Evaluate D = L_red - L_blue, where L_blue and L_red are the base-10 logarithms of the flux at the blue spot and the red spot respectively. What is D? -0.033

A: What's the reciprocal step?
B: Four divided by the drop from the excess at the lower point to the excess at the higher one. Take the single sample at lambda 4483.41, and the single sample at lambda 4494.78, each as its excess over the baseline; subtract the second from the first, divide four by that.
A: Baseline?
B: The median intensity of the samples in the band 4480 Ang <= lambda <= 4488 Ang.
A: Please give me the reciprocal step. 2.5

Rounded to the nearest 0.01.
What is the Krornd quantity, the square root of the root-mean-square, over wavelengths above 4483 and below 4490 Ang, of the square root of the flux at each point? 2.15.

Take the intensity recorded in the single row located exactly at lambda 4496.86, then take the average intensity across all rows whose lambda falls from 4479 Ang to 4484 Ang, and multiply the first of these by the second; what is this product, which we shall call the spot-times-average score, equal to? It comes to 474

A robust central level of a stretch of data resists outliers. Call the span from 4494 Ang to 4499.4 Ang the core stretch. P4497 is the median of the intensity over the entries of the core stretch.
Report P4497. 20.8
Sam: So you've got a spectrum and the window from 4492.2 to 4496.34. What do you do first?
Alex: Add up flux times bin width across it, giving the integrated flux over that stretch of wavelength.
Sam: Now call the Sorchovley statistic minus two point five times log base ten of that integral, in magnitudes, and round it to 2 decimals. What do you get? -4.83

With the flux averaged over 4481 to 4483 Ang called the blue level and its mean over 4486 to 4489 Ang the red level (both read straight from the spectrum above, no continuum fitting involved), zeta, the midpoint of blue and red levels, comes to 22.1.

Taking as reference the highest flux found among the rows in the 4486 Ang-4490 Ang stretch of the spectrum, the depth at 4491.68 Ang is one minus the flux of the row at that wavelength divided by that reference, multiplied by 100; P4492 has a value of 6.9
